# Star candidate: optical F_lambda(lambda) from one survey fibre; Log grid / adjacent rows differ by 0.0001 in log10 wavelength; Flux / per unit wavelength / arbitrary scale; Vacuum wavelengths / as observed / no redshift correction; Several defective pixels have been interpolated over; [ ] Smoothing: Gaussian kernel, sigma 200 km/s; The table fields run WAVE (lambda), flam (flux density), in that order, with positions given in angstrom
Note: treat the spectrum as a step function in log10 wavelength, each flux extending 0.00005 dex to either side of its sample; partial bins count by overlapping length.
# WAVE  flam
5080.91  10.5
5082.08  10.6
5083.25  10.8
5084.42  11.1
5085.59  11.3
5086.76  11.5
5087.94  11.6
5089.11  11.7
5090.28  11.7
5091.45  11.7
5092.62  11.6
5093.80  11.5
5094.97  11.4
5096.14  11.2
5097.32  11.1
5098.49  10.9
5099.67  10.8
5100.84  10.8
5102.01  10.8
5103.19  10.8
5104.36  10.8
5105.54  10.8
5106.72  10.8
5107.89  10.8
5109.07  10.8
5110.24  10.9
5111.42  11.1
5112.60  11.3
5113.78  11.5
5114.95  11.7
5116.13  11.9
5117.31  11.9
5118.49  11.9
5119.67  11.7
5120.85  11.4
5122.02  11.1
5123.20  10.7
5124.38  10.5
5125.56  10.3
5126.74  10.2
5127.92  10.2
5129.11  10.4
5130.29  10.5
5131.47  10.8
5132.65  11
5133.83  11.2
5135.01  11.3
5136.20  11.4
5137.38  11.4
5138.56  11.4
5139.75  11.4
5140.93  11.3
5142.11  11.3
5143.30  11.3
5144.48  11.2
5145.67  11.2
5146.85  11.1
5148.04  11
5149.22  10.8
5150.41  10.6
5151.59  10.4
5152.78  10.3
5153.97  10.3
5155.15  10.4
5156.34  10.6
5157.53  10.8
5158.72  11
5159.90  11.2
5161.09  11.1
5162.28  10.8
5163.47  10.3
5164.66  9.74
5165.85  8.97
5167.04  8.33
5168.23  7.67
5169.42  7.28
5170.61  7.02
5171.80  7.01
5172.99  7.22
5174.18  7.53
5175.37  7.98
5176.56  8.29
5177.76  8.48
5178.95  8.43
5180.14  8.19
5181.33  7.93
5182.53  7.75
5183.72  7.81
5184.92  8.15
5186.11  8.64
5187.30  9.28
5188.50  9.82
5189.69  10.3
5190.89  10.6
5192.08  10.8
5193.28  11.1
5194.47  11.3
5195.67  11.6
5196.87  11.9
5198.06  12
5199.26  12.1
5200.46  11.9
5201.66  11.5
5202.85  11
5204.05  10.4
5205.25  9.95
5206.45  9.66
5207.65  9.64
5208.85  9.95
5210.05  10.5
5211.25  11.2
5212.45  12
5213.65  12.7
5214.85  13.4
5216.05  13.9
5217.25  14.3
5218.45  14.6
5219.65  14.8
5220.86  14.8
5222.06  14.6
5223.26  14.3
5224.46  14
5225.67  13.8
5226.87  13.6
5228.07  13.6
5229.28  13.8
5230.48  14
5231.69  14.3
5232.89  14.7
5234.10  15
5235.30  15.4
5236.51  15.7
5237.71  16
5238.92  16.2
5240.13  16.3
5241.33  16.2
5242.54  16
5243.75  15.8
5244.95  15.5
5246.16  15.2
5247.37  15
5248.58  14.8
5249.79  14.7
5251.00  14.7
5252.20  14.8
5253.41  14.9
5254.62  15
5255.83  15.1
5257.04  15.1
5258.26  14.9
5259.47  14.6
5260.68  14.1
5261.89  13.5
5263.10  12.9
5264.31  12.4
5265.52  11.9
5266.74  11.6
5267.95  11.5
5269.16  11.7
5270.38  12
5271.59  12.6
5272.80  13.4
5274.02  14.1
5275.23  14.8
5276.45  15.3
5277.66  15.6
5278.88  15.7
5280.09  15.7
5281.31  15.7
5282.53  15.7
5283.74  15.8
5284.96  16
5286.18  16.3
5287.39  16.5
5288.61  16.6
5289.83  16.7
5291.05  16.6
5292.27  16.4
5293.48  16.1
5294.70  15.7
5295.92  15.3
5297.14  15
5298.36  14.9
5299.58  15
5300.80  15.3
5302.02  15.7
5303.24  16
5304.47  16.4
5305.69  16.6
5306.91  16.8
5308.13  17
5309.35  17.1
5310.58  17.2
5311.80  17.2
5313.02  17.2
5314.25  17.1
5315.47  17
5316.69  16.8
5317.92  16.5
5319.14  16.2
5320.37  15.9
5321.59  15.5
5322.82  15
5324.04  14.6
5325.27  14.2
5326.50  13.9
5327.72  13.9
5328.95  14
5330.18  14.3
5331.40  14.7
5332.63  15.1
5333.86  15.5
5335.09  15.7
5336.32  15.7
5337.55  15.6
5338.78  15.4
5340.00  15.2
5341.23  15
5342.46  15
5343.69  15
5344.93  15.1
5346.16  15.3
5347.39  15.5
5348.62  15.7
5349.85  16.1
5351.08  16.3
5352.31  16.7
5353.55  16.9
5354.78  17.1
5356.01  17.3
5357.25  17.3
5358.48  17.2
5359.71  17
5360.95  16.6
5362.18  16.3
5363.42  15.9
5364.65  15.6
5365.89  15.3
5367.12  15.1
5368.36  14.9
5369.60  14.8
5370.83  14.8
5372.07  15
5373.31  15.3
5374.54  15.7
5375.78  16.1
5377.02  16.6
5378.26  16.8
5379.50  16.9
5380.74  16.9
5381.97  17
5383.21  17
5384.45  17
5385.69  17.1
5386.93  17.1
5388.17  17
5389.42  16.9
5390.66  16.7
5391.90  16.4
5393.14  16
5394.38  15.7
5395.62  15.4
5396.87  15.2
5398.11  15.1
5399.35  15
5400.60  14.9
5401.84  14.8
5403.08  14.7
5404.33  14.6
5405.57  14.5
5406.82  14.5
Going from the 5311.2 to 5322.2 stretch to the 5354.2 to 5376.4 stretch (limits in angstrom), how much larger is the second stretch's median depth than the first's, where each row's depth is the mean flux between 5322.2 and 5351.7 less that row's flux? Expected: 1.0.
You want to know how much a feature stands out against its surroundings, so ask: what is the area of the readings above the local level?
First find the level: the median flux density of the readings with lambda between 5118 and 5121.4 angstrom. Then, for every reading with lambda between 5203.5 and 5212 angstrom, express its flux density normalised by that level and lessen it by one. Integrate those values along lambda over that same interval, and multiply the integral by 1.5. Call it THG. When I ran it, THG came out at -2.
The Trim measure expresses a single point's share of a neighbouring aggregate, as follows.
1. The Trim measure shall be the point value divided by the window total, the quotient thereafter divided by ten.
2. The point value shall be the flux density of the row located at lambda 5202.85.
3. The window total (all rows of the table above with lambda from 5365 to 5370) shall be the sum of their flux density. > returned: 0.018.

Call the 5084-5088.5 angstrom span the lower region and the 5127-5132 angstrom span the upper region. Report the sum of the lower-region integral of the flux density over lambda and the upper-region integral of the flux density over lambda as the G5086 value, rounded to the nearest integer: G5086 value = 103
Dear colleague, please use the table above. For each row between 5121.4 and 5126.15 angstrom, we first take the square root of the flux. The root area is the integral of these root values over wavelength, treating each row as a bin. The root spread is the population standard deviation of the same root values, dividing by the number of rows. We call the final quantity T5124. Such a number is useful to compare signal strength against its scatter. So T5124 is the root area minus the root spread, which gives 15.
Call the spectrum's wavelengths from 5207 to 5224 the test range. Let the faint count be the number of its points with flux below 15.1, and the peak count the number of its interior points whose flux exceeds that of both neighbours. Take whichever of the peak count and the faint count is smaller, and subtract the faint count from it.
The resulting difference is -14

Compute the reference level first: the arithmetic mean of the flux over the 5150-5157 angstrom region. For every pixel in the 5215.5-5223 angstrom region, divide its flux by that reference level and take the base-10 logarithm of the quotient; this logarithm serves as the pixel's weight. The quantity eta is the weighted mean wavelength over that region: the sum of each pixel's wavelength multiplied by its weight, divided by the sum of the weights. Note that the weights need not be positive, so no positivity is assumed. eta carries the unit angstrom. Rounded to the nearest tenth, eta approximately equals 5219.2 angstrom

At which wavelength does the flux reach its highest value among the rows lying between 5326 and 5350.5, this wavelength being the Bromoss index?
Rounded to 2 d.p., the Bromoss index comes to 5349.85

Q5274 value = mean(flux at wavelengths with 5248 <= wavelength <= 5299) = 14.7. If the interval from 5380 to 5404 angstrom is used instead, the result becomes 16.1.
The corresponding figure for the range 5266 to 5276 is 12.7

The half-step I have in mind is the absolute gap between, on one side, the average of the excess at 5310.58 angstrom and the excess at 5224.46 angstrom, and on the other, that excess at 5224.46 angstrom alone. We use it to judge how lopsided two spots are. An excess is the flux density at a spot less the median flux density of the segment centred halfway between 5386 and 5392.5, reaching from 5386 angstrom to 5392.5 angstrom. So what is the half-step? 1.6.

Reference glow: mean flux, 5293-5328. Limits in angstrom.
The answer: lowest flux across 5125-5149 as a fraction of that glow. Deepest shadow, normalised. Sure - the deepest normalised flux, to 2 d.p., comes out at 0.64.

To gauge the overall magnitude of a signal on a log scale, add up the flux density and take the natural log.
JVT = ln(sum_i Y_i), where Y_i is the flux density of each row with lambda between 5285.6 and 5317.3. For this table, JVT 6.05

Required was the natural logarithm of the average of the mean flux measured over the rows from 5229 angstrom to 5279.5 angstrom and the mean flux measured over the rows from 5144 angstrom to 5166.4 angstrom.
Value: 2.53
